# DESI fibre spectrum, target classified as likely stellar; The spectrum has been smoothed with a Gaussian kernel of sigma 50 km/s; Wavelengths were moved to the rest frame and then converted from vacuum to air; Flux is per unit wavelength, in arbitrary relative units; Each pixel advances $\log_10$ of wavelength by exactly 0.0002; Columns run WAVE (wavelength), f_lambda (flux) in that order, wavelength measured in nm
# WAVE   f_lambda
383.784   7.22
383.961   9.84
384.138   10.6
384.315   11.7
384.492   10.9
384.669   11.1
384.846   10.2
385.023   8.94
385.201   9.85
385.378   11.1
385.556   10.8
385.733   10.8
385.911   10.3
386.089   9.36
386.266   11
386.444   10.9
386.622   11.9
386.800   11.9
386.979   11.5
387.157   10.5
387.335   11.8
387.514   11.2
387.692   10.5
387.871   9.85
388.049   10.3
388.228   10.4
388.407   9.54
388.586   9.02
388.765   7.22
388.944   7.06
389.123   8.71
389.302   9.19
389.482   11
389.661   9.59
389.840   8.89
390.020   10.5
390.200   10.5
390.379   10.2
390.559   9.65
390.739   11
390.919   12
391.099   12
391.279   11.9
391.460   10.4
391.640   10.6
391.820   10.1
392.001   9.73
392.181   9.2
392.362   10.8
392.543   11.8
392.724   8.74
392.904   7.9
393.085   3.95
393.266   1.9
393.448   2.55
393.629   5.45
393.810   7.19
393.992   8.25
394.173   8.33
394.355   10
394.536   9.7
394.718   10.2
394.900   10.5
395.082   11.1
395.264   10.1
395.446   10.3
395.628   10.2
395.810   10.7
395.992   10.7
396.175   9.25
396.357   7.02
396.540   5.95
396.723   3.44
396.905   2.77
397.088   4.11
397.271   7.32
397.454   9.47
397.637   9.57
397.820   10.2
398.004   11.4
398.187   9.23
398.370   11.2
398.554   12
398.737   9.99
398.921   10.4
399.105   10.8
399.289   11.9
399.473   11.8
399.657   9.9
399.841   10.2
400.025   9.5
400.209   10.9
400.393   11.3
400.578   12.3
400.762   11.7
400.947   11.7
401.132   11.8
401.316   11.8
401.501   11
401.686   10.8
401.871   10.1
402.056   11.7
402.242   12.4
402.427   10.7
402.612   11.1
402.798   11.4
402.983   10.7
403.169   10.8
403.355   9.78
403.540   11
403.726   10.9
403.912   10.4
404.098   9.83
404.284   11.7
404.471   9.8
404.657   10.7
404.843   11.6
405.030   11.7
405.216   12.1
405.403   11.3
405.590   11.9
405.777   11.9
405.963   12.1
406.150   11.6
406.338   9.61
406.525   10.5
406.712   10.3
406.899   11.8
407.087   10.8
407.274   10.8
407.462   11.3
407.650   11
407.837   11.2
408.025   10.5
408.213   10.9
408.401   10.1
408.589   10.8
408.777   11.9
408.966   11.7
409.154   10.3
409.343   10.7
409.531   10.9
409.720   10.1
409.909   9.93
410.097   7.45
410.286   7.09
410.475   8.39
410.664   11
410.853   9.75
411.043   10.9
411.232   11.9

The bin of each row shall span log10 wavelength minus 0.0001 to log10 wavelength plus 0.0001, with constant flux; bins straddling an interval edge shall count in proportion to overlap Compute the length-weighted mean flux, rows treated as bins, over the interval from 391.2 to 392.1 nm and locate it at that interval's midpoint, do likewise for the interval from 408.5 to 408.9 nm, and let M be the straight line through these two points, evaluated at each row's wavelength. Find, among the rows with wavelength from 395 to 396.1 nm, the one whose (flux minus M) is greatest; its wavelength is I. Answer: 395.082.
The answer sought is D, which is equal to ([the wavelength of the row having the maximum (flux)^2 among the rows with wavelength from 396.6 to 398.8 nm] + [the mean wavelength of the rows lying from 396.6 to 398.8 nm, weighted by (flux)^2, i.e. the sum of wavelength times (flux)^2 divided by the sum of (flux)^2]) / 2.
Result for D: 398.30 nm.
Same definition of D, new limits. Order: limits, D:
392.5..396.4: 393.61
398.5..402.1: 400.45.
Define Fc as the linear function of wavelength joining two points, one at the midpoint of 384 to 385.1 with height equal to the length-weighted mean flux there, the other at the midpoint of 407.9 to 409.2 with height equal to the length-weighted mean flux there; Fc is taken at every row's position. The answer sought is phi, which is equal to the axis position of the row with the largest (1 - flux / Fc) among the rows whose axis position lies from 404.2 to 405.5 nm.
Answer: 404.471 nm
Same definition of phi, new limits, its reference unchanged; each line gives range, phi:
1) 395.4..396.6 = 396.540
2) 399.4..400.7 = 400.025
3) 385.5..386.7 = 386.089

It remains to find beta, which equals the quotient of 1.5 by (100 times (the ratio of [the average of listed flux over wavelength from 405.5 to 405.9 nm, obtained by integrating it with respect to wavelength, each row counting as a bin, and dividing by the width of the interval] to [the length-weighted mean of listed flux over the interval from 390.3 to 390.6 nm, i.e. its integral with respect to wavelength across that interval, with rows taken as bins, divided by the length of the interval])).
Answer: 0.0125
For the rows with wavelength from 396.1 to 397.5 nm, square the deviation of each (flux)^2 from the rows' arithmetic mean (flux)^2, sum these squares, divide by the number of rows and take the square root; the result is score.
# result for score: 30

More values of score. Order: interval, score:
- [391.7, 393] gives 24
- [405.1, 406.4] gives 18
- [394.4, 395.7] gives 8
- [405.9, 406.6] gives 21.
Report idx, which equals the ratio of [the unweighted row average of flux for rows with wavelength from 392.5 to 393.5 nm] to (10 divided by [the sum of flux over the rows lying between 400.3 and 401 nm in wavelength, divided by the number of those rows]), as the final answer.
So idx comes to 7.2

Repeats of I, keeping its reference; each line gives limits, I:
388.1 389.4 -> 388.228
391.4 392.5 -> 392.362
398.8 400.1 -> 399.289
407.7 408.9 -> 408.777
